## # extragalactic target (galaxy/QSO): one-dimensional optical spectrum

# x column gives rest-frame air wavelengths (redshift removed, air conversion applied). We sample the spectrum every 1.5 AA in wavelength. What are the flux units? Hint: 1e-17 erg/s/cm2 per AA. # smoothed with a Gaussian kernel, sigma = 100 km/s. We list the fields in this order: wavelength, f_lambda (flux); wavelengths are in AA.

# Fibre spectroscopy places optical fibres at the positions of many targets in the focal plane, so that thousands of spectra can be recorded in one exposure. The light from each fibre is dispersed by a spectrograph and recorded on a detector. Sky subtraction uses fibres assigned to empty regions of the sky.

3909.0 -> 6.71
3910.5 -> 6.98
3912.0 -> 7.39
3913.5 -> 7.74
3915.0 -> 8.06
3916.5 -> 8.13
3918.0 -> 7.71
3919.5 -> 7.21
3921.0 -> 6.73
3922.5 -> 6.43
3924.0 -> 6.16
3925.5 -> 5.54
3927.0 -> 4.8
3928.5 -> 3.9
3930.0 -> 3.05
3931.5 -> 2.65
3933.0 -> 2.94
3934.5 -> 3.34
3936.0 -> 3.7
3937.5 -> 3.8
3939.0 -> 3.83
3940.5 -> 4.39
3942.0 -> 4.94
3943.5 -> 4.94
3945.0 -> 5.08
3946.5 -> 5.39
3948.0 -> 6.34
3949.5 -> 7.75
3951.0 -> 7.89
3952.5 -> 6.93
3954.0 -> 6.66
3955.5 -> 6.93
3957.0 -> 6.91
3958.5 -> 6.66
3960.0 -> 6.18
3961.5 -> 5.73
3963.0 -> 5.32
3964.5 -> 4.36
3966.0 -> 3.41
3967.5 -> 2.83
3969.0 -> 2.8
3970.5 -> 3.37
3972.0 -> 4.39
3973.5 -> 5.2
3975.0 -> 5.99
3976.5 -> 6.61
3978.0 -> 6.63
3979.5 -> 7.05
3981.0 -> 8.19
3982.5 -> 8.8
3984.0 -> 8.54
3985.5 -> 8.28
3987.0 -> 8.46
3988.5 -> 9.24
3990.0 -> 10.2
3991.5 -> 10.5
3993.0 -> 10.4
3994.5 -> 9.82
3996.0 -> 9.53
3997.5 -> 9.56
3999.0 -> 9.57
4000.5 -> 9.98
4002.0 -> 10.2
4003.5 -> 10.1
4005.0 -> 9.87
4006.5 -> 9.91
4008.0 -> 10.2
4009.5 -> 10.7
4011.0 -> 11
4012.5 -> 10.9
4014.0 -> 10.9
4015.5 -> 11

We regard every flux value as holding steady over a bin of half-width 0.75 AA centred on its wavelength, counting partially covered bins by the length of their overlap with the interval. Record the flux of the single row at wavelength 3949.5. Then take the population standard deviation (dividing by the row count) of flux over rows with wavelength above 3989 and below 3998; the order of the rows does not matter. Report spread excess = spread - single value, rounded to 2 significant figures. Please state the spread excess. -7.4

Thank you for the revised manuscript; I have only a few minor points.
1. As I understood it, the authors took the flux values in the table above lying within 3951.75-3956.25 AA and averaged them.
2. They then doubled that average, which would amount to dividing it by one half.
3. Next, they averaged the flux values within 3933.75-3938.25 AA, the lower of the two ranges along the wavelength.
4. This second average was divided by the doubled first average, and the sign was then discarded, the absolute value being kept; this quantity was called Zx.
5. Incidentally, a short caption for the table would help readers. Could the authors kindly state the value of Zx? 0.26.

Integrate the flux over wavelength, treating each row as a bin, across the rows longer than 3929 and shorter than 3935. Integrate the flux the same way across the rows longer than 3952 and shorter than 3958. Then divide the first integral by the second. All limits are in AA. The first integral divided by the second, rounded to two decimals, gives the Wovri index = 0.44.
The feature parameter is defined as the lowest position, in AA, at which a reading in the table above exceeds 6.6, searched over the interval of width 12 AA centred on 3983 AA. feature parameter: 3978.0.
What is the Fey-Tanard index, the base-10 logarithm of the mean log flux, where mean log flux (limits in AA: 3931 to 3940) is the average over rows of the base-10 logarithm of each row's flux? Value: -0.28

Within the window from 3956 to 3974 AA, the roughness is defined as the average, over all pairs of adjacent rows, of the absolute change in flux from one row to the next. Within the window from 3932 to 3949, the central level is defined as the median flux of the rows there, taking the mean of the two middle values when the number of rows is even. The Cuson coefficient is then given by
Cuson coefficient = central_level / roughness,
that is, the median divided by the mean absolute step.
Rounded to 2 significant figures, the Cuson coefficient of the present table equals 7.4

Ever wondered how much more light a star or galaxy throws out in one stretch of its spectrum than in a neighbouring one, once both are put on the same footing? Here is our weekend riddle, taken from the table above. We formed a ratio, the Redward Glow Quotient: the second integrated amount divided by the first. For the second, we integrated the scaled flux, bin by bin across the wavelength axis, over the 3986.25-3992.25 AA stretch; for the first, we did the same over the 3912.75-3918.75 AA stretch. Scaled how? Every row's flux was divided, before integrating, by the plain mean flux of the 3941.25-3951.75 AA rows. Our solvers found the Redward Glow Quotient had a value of 1.21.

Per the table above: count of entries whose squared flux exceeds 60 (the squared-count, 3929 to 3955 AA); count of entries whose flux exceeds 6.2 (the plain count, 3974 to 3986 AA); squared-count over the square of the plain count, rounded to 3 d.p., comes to 0.041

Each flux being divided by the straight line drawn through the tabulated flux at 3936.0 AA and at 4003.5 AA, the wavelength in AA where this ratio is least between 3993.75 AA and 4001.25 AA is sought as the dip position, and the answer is 3999.0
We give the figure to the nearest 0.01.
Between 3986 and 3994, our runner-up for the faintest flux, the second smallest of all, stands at 9.24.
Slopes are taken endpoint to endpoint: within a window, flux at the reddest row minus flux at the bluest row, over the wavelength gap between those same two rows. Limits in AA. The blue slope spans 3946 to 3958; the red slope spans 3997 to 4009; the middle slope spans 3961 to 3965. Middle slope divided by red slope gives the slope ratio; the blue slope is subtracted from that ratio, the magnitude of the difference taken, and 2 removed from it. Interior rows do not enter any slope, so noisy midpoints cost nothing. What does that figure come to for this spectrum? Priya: 5.6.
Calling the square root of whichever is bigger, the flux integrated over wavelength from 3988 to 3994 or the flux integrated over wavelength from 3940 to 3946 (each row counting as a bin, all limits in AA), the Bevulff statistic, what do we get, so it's 7.8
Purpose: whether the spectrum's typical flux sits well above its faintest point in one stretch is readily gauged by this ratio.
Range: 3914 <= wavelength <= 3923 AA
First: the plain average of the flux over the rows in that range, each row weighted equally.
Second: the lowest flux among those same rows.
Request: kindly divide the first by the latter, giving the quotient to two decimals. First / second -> 1.15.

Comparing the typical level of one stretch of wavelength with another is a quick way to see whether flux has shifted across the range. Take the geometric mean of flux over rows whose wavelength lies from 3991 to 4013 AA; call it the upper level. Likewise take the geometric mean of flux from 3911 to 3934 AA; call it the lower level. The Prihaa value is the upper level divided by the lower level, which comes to 1.83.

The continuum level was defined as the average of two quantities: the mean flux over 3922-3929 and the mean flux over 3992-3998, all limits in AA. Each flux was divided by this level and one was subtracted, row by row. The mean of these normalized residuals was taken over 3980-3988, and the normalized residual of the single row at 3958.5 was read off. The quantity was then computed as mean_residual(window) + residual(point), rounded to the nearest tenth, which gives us 0.0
